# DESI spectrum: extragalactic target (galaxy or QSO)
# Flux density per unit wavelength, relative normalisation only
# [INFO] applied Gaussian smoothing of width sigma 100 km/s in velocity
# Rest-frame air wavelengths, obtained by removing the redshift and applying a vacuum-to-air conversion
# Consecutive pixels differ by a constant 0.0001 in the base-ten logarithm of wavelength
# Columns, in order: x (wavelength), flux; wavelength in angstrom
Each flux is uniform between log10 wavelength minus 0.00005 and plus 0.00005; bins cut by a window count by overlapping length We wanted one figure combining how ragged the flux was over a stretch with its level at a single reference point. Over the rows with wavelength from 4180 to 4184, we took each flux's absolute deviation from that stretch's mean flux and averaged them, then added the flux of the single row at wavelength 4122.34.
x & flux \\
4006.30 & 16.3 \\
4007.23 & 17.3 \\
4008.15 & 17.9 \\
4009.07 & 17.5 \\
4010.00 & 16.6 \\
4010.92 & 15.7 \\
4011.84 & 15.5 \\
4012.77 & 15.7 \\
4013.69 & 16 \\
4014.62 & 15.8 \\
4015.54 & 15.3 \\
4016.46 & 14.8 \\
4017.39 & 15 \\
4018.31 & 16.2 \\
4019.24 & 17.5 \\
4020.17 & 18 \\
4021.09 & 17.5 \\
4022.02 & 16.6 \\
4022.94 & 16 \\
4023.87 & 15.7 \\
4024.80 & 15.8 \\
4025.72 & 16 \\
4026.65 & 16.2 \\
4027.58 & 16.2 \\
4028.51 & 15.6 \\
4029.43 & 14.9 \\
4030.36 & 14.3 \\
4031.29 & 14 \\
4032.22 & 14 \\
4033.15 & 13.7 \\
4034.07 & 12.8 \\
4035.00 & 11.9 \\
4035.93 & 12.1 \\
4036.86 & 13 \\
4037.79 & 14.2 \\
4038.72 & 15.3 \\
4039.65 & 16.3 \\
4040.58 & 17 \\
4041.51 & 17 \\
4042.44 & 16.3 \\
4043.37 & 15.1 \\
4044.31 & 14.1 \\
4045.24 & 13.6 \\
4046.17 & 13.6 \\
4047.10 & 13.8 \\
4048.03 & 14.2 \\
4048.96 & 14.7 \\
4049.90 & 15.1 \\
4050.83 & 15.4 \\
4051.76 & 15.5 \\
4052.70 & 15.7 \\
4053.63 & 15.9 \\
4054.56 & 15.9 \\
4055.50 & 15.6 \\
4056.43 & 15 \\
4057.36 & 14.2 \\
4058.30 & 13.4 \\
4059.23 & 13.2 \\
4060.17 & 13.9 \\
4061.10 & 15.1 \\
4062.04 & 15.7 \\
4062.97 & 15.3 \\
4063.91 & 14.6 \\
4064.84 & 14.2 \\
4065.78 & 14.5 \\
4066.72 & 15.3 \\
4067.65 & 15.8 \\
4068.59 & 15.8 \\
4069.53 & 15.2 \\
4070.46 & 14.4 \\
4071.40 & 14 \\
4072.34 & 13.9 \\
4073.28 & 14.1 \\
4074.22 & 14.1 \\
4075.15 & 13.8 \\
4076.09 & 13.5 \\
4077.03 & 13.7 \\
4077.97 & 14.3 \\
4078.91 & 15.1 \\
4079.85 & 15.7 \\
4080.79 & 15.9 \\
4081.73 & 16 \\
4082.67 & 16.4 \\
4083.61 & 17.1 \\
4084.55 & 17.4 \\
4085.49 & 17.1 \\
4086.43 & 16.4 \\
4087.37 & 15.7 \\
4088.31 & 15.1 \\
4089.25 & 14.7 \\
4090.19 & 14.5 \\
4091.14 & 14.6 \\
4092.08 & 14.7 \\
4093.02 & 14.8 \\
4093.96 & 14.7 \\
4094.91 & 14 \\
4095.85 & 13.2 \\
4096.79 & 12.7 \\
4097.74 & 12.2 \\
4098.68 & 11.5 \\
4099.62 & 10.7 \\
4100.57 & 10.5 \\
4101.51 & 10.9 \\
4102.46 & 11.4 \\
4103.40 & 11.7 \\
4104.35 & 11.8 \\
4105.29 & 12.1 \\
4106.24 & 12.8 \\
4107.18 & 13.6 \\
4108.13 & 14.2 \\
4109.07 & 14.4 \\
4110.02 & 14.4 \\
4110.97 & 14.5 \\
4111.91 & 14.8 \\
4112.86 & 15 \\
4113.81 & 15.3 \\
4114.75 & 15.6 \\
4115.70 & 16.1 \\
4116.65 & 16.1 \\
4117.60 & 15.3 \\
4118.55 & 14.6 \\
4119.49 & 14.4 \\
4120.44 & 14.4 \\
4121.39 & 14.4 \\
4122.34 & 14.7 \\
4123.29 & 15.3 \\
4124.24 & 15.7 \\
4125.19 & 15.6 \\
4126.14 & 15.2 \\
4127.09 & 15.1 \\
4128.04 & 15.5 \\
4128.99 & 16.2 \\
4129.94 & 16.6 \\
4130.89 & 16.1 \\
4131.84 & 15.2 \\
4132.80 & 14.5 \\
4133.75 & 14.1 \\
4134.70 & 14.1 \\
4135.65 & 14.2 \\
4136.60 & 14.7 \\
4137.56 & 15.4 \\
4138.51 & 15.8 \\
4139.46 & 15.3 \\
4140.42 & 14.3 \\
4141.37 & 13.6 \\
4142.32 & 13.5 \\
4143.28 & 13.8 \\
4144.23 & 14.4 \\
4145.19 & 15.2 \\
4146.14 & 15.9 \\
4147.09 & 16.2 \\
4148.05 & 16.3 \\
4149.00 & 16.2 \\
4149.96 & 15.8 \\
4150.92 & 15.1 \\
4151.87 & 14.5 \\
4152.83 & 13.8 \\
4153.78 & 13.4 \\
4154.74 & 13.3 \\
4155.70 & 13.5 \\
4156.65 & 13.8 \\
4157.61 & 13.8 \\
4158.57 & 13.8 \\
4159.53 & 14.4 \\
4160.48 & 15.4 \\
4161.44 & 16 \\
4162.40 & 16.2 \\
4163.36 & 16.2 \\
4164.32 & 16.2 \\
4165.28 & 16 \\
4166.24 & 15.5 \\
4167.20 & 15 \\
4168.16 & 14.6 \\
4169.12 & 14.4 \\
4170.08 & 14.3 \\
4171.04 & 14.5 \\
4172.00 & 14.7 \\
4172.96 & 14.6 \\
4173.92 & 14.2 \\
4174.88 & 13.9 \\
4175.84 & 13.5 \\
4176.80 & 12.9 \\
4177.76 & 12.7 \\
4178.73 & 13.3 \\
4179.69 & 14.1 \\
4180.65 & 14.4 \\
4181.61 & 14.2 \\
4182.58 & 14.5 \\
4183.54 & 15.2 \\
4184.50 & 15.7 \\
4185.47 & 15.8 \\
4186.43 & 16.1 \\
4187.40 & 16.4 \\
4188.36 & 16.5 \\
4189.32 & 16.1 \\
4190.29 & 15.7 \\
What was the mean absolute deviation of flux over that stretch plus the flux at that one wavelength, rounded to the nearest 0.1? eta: 15.0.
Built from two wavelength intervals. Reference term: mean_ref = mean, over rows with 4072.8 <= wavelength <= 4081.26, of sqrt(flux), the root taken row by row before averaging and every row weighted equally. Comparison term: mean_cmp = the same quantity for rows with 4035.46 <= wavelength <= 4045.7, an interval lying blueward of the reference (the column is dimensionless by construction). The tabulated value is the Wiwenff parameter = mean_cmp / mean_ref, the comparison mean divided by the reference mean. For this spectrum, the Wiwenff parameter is 1.01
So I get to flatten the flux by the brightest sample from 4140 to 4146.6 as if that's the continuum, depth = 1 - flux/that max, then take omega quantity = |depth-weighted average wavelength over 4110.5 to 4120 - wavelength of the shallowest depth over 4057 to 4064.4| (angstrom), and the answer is 53.1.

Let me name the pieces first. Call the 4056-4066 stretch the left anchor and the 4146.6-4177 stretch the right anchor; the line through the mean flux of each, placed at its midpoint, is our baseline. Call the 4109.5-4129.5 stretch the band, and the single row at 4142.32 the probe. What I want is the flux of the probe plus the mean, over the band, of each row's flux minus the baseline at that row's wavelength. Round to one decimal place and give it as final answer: 14.0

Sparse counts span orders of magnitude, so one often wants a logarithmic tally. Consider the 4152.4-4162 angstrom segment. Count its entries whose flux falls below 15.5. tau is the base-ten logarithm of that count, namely 1.0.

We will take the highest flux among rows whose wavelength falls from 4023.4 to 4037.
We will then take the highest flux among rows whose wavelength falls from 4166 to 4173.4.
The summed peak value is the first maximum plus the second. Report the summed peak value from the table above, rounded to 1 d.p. 31.7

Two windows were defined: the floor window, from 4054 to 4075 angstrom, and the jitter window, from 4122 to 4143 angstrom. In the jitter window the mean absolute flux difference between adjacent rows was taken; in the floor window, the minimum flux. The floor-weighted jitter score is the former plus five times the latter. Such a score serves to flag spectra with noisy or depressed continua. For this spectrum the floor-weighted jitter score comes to 66.5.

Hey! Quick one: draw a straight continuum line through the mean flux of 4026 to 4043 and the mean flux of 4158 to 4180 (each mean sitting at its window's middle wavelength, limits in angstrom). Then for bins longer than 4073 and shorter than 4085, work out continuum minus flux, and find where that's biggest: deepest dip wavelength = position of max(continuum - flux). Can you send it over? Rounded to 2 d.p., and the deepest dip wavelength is 4076.09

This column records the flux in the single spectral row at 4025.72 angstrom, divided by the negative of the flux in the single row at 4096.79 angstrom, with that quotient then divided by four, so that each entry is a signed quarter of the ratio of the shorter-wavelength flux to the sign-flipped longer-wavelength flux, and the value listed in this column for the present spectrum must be -0.315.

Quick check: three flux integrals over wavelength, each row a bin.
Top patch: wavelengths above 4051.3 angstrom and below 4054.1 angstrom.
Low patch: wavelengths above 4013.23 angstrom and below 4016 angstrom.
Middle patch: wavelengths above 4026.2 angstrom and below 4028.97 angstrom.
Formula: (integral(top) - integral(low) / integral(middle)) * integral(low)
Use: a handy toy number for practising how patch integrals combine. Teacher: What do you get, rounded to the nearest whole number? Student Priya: 1871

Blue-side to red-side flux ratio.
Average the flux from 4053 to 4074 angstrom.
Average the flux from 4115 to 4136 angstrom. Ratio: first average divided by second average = 0.97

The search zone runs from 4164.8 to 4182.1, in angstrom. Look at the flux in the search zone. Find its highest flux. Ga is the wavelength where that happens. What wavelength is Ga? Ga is 4165.28 angstrom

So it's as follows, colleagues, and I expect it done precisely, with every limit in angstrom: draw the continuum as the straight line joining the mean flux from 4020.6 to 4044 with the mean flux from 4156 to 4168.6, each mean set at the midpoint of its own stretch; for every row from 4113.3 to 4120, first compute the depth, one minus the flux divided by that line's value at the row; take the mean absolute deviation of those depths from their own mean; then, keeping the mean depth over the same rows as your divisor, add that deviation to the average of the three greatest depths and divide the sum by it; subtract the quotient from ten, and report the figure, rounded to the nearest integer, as 14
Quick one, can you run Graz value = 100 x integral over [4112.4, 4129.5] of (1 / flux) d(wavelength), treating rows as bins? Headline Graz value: 112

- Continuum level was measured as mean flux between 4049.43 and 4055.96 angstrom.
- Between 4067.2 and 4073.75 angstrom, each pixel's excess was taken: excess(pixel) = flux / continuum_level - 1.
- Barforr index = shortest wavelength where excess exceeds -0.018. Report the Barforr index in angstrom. 4067.65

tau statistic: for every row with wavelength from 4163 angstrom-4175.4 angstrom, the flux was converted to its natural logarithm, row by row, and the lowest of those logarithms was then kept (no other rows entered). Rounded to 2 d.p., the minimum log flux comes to 2.63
